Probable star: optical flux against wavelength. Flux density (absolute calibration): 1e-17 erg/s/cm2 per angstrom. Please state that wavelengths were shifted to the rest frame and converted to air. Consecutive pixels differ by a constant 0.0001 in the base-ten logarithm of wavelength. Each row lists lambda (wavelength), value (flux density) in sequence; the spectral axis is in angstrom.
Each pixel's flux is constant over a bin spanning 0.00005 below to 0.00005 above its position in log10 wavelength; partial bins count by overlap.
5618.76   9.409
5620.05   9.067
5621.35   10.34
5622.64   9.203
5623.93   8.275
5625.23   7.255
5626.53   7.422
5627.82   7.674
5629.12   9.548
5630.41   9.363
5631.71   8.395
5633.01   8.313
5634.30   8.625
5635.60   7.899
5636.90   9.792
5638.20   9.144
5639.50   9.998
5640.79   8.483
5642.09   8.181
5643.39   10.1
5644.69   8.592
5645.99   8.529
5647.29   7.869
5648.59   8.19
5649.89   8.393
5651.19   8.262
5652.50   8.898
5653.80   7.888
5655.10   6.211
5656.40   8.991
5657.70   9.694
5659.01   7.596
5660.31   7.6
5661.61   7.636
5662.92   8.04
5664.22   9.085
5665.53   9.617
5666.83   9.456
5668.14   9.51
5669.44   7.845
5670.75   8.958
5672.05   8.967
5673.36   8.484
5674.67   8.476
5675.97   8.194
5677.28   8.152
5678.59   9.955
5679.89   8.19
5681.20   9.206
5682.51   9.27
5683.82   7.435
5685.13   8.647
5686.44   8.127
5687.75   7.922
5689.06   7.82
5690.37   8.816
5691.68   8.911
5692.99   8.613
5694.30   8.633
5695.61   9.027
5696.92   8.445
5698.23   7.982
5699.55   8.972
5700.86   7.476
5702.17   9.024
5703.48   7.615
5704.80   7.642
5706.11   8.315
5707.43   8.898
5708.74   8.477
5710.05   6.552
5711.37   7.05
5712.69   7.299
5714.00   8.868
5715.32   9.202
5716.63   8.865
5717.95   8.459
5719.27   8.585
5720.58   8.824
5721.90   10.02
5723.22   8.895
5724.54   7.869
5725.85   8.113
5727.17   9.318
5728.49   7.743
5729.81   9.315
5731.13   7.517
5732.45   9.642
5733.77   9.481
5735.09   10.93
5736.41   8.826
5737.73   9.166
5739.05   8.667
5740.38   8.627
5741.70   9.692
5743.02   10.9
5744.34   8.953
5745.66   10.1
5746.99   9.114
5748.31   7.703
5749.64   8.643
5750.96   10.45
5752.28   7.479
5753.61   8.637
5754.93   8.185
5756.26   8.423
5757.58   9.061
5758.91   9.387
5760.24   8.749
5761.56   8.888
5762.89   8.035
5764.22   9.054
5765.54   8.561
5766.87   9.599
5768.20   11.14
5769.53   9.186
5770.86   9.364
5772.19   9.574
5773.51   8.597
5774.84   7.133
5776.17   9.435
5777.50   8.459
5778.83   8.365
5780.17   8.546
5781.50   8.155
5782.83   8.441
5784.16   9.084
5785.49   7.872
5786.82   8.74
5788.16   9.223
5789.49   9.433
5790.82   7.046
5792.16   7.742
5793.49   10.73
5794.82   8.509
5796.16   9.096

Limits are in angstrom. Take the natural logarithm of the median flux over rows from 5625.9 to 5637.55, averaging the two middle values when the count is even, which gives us 2.13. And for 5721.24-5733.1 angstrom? 2.19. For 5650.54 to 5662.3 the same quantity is 2.07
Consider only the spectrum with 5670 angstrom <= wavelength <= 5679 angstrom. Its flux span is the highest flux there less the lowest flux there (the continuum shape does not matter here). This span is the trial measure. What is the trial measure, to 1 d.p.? 1.8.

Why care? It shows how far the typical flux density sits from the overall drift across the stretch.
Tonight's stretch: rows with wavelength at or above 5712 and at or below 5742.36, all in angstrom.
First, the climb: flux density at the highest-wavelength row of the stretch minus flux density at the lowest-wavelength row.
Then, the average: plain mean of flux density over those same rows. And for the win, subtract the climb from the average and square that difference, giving 42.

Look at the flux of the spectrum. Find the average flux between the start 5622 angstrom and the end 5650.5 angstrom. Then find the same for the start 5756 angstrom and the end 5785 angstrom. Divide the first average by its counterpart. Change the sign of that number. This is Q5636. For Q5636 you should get -0.97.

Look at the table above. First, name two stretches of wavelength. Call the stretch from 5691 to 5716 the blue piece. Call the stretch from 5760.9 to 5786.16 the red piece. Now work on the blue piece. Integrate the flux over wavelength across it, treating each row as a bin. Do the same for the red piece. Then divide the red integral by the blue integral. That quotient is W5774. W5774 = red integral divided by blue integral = 1.08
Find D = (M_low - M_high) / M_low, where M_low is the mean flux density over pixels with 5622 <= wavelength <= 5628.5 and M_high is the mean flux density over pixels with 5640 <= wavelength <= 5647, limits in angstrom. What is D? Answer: -0.10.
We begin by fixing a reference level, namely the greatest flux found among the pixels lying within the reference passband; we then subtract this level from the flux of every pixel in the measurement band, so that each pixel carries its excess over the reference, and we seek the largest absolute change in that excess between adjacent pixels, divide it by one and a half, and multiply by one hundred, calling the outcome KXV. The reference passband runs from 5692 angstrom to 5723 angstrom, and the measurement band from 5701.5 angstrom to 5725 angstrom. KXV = 128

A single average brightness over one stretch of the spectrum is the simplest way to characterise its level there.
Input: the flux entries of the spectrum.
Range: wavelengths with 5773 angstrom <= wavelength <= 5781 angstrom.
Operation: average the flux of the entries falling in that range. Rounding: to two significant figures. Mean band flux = 8.4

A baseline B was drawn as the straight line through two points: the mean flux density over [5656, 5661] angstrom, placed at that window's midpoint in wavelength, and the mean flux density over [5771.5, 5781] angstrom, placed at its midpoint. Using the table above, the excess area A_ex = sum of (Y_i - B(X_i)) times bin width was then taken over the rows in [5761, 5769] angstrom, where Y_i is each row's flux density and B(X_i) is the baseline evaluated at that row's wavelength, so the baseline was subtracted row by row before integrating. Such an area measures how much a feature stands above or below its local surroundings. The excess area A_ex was 5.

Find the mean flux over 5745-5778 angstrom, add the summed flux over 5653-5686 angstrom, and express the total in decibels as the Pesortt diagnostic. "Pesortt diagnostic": 23.46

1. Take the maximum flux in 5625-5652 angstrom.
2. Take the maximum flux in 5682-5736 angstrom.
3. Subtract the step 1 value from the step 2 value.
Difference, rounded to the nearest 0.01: 0.83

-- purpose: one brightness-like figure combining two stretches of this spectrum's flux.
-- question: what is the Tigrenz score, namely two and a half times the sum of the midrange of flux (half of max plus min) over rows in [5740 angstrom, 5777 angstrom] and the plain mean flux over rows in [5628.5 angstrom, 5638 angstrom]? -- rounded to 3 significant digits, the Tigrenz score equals 45.0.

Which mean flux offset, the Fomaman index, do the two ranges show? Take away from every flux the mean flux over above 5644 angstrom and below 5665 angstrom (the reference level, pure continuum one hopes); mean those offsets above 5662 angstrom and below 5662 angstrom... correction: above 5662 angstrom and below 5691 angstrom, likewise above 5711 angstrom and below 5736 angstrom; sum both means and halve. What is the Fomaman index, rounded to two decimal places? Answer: 0.47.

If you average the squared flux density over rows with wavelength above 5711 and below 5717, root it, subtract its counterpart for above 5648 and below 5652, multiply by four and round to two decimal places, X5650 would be 0.09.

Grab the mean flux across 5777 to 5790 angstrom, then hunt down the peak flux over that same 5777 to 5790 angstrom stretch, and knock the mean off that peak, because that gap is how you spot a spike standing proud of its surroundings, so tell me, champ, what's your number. 0.8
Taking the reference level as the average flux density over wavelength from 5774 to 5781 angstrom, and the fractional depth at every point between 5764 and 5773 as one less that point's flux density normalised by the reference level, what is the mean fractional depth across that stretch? -0.13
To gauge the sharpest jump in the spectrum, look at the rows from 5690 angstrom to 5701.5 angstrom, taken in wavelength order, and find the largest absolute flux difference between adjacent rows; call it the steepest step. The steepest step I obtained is 1.5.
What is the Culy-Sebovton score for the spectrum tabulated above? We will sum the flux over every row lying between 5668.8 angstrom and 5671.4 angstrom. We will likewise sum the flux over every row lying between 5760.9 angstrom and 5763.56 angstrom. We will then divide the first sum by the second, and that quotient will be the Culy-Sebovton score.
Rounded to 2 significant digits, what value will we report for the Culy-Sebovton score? 0.99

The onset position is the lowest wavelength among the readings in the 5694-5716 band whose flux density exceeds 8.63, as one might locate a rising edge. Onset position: 5694.30 angstrom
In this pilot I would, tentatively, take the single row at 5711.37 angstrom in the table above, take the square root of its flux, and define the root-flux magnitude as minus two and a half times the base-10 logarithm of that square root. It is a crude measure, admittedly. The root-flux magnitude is -1.06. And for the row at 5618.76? -1.22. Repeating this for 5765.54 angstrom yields -1.17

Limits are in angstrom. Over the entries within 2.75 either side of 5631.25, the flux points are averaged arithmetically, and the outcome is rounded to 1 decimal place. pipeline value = 8.9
